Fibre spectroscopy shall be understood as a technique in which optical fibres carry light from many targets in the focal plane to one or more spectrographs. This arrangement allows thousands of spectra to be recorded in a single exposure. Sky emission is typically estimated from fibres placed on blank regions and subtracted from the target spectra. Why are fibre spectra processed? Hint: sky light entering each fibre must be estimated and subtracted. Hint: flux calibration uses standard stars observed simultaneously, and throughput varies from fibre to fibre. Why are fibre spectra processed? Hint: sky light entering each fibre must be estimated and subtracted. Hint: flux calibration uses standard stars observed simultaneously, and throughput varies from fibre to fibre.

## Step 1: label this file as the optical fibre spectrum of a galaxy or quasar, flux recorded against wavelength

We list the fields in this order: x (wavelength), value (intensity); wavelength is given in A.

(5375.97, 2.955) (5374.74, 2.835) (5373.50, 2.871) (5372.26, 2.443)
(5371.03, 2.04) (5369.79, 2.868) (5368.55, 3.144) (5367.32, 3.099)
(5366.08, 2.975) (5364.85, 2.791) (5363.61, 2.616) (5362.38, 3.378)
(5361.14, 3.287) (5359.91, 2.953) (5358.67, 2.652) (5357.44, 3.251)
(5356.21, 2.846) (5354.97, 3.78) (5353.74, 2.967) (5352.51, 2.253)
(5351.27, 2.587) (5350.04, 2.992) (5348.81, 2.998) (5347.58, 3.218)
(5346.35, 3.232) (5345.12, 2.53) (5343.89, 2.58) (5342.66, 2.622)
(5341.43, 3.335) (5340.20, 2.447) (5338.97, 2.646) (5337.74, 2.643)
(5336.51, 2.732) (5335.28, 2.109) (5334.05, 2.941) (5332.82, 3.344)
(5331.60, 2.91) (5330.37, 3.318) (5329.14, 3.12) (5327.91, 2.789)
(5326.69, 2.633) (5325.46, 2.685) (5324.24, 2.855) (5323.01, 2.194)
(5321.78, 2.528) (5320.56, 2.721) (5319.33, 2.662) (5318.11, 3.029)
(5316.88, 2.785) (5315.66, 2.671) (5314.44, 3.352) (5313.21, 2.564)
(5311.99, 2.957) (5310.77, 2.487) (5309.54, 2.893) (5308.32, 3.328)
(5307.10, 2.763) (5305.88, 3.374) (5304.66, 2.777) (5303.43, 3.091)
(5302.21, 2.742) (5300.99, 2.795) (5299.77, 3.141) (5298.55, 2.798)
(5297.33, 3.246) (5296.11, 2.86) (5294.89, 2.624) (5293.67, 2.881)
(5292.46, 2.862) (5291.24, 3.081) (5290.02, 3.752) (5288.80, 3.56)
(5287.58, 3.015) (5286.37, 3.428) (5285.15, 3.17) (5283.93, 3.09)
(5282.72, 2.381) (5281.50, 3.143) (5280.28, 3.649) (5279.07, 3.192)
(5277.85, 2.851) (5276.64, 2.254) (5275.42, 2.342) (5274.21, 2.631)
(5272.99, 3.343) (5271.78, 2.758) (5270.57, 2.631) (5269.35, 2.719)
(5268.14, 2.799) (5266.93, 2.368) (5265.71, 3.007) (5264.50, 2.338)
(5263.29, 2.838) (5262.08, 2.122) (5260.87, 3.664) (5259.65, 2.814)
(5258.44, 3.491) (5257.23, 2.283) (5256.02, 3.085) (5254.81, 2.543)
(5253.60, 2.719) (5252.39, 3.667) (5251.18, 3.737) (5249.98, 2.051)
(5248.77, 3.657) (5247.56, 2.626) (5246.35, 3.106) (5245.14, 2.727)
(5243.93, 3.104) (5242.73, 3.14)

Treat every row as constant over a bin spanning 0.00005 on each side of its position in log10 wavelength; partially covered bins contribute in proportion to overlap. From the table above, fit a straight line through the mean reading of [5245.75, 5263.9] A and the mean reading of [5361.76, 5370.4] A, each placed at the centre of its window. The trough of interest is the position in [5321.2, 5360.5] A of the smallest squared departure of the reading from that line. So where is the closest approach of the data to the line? 5353.74 A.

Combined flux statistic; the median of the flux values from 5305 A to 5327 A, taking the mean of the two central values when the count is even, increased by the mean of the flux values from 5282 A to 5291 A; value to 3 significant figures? 5.94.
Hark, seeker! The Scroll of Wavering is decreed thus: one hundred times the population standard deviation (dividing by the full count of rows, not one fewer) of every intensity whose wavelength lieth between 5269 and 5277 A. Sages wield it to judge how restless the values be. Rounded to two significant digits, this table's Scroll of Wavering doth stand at 33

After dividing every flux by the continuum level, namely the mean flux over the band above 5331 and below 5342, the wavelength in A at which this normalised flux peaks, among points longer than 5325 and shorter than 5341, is 5332.82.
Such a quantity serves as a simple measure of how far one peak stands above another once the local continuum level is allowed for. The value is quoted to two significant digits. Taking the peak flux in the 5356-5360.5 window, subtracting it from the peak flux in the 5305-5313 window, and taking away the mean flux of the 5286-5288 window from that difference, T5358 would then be -3.1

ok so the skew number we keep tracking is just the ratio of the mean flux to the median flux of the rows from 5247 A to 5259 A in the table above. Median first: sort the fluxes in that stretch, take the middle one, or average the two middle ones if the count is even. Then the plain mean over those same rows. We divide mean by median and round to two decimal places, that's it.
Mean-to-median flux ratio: 1.03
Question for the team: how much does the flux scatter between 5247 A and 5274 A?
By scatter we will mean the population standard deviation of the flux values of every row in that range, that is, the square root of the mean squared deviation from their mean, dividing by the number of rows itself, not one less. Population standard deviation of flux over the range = 0.51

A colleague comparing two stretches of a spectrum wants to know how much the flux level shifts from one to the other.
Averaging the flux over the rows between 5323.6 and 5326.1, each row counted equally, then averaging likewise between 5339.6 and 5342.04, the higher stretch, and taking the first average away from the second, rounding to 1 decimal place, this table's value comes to 0.1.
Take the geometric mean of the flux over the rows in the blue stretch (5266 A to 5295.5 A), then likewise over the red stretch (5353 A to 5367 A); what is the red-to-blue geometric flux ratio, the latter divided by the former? 1.04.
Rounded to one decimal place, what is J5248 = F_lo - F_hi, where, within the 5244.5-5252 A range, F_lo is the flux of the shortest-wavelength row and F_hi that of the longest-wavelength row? -1.0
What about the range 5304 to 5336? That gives 0.7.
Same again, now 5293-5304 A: -0.2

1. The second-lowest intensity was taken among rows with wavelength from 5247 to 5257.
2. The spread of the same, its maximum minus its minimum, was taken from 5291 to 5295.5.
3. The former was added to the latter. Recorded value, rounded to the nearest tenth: 3.0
